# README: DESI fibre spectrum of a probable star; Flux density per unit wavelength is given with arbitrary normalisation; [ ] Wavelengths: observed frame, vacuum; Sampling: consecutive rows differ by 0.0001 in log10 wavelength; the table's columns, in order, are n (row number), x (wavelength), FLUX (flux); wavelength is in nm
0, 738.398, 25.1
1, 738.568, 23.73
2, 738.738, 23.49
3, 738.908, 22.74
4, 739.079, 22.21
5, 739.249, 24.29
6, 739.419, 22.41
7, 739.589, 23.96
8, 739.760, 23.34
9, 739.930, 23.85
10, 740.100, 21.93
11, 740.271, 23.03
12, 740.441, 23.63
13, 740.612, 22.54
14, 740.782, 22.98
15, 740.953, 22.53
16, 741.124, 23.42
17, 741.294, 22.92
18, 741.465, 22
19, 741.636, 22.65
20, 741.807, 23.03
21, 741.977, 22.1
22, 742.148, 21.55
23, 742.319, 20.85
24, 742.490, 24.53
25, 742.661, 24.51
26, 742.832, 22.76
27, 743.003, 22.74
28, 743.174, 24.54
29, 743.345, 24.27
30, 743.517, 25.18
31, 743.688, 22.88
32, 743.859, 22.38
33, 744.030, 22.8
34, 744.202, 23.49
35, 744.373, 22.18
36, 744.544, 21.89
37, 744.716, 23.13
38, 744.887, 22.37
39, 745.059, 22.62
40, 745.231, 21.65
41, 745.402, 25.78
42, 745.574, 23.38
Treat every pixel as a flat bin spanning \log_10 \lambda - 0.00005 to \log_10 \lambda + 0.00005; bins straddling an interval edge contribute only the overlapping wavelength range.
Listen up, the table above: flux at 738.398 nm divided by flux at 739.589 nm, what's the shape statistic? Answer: 1.05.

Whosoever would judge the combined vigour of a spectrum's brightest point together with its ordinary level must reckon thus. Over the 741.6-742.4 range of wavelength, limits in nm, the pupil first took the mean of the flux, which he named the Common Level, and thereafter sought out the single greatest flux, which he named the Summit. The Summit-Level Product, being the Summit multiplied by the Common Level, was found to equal 507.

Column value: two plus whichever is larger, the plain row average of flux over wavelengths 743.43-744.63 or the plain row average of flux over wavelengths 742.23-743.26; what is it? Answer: 25.3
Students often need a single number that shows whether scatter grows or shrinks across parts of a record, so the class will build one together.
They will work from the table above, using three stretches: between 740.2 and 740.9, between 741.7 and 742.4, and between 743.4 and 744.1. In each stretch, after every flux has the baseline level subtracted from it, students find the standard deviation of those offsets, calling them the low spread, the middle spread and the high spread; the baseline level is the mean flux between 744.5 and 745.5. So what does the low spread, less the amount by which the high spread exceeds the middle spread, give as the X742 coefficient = 0.1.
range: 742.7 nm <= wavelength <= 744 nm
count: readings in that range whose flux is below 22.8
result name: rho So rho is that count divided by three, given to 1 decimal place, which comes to 1.0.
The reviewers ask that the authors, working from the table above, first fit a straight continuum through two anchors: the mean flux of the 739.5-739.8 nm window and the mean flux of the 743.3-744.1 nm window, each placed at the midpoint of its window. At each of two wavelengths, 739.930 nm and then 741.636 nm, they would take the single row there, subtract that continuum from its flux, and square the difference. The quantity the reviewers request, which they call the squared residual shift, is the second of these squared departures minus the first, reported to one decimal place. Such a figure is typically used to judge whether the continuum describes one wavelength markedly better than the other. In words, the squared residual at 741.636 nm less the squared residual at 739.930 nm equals 0.8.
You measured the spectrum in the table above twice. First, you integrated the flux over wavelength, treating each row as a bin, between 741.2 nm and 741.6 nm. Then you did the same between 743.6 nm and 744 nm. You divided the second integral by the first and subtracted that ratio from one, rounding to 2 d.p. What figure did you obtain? -0.01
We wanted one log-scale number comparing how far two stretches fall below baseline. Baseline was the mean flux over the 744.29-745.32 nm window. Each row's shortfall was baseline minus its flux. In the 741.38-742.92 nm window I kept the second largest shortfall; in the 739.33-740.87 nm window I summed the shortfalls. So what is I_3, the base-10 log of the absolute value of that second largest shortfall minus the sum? 0.88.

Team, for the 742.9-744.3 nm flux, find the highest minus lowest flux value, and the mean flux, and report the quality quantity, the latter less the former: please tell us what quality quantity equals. 20.7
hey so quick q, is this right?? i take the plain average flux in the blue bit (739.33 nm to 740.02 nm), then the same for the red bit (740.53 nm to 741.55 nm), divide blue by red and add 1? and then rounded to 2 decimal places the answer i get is 2.03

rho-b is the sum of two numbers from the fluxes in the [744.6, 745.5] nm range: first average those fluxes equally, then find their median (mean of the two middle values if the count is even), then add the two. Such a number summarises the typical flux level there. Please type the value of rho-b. 45.7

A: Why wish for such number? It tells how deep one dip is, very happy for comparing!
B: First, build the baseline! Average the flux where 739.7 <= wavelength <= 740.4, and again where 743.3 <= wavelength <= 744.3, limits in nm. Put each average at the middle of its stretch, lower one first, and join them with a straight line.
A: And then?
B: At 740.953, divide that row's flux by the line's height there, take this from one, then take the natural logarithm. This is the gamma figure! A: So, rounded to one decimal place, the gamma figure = -3.6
